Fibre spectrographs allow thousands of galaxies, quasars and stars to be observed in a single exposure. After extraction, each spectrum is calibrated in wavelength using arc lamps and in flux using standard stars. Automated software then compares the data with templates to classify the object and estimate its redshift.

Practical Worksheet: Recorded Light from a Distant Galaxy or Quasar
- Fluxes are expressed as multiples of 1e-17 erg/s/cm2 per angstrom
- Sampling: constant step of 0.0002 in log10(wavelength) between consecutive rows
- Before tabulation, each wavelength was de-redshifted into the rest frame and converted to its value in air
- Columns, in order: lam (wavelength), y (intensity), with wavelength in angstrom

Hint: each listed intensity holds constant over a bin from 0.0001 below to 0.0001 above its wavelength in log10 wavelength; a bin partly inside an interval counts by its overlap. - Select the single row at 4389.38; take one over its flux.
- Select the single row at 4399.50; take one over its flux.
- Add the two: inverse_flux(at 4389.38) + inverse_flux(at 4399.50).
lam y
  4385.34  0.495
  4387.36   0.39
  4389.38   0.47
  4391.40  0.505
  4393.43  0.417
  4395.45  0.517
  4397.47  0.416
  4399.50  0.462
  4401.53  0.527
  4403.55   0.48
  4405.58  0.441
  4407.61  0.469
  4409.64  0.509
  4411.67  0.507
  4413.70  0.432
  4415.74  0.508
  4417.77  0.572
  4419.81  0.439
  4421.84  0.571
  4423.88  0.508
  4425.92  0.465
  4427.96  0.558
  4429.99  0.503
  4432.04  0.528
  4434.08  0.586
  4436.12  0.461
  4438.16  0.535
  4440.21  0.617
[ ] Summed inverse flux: 4.3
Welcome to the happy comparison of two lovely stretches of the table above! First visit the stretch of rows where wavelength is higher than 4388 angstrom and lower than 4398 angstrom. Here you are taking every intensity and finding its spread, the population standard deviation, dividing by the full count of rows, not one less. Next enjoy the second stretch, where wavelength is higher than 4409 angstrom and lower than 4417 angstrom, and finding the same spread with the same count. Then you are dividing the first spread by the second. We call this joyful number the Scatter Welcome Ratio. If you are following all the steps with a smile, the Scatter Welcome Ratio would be 1.3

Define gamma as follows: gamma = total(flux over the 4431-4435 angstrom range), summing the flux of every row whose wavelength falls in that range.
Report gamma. 1.11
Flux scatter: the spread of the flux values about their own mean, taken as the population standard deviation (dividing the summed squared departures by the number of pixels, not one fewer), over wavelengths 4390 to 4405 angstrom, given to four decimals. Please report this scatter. 0.0421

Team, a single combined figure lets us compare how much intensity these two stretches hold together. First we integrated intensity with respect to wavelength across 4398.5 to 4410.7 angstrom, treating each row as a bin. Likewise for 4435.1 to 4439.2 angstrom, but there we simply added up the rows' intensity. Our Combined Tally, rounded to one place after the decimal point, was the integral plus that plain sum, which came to 6.9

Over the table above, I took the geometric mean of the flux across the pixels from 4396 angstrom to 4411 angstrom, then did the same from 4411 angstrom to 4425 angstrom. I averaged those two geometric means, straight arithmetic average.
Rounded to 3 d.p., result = 0.487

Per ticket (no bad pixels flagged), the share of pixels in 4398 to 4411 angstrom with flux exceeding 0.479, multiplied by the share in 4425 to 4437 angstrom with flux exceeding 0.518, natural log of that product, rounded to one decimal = -1.4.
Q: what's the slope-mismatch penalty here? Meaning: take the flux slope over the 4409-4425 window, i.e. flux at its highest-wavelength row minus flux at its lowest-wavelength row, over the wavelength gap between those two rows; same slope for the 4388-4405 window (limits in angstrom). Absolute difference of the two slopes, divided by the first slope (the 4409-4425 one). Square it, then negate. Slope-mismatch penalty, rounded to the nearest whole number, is -122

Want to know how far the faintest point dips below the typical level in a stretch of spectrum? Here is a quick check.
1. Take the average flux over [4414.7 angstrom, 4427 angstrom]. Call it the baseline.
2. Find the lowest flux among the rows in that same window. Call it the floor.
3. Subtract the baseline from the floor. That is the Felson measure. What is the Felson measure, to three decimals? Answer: -0.071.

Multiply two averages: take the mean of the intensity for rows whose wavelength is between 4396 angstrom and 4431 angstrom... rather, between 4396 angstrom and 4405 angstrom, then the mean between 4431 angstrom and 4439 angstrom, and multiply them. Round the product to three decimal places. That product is 0.249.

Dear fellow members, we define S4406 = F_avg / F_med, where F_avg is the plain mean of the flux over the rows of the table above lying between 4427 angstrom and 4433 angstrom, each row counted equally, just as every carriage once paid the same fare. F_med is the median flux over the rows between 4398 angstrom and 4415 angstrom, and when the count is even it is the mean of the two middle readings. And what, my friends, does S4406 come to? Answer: 1.116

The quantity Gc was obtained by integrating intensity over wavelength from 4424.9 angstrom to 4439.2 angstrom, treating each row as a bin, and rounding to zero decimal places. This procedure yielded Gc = 7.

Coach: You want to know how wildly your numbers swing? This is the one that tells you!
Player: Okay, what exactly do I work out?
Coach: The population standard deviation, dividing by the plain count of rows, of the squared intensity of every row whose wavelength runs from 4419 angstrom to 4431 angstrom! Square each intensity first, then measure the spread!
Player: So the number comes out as 0.047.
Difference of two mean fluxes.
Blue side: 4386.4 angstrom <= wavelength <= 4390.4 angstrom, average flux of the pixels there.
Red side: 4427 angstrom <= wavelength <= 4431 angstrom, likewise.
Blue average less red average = -0.10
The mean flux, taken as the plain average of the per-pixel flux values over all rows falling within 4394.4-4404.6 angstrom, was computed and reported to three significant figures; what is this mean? 0.480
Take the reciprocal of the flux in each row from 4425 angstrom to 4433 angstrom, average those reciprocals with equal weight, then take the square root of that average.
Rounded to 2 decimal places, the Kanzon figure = 1.40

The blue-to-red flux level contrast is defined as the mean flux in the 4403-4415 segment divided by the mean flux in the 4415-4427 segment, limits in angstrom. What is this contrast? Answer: 0.93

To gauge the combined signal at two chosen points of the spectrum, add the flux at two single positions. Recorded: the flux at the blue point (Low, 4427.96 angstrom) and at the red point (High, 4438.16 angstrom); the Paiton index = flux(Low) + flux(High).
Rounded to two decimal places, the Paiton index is 1.09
